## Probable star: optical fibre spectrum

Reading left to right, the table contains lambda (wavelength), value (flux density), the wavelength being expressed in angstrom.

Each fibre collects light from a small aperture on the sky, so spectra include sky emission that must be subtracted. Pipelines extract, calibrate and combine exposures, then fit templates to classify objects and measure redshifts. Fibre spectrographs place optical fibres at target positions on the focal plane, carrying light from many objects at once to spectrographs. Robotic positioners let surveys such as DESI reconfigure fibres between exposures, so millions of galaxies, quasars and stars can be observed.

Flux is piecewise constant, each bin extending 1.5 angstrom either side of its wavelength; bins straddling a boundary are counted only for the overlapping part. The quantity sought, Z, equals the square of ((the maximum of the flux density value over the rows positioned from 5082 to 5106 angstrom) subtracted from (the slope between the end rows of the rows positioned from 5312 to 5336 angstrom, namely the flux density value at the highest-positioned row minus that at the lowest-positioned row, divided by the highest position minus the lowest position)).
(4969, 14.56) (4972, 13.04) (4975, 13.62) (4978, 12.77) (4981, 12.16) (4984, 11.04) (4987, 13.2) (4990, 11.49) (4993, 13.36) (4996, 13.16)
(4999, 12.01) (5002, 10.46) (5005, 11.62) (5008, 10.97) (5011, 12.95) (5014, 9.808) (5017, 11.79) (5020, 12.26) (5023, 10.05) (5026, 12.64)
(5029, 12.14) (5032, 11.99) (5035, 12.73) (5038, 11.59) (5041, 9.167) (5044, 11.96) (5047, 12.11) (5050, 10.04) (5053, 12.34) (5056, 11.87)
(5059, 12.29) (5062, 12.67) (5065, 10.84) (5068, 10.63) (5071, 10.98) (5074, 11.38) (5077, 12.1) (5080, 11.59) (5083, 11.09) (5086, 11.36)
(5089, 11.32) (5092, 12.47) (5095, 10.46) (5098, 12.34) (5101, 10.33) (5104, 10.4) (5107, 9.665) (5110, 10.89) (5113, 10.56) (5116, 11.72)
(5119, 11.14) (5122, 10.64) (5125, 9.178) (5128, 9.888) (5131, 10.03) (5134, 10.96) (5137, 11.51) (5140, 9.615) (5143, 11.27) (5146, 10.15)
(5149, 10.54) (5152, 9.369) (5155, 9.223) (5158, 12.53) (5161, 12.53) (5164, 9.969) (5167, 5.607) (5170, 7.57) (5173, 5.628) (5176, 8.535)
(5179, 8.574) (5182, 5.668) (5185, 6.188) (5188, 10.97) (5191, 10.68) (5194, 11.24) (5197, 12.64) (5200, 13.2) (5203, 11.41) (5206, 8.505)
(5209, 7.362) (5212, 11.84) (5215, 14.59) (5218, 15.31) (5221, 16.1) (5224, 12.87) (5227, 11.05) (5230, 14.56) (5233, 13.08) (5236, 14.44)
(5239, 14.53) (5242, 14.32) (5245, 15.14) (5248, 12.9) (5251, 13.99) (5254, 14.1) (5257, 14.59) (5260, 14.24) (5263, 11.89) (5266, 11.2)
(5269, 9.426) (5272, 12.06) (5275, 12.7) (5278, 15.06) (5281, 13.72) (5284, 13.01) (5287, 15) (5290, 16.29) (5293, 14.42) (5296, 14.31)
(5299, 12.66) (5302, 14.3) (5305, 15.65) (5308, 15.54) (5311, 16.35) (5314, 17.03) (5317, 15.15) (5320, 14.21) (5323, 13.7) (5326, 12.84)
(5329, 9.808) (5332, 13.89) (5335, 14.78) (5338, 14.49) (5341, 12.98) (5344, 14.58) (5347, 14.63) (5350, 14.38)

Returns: 158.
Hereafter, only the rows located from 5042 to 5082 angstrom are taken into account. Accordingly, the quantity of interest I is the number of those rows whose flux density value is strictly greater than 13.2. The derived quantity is 0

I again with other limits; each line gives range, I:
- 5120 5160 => 0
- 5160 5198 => 0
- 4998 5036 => 0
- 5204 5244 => 7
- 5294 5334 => 10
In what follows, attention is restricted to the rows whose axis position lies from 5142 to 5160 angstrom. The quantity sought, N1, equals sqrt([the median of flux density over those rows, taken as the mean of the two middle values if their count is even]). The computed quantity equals 3.22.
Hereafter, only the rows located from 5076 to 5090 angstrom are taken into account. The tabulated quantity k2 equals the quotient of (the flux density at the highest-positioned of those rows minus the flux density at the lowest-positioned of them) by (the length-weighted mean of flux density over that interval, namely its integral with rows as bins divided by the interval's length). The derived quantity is -0.1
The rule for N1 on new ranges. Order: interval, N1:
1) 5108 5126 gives 3.28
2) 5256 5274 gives 3.46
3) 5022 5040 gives 3.47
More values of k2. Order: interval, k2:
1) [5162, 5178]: -0.2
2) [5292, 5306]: 0.1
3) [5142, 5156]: -0.2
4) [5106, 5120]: 0.1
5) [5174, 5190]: 0.3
